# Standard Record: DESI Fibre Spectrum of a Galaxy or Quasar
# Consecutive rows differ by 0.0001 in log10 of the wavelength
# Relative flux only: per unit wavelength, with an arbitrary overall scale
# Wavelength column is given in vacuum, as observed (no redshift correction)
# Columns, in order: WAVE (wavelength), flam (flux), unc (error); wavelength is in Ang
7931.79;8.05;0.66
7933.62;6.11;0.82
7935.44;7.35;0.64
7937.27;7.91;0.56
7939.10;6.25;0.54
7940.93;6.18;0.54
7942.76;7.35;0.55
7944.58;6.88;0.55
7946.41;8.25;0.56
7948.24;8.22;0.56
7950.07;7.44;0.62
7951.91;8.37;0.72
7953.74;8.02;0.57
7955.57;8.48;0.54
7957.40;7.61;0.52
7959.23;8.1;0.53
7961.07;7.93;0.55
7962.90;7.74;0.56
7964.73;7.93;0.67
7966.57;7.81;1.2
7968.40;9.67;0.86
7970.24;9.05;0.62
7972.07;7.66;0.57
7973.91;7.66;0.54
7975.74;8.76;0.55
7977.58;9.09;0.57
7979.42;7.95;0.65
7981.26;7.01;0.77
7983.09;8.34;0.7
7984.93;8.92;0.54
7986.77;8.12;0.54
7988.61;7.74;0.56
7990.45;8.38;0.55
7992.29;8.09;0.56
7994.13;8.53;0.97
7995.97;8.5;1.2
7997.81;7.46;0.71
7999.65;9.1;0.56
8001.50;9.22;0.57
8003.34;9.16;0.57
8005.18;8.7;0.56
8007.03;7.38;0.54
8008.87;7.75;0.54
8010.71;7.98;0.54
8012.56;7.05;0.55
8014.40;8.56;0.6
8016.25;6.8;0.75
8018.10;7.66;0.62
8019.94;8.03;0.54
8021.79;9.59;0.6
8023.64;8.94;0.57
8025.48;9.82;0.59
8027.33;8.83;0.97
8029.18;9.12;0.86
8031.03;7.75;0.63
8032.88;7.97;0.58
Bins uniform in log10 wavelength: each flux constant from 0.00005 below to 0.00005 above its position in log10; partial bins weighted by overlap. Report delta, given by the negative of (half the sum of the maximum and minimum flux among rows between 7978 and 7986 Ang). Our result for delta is -8.0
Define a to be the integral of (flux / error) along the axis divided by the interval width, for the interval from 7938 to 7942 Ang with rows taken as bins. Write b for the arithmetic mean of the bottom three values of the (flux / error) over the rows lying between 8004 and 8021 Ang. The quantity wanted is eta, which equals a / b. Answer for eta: 1.0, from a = 11.7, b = 11.4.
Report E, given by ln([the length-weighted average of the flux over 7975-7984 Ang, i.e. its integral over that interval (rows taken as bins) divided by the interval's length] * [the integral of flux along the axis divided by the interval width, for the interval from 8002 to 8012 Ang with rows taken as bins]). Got 4.21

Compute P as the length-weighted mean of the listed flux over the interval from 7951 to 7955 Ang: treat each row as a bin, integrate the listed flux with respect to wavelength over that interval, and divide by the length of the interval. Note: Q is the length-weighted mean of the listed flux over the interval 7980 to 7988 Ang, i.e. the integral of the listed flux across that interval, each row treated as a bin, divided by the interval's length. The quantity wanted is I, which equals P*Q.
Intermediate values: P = 8.2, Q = 8.1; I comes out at 66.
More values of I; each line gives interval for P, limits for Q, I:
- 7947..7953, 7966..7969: 70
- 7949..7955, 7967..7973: 69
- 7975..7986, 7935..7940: 60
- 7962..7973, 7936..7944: 58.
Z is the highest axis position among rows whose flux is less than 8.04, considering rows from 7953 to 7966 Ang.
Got 7964.73 Ang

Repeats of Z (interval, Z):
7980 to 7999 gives 7997.81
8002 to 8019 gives 8018.10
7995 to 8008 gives 8007.03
